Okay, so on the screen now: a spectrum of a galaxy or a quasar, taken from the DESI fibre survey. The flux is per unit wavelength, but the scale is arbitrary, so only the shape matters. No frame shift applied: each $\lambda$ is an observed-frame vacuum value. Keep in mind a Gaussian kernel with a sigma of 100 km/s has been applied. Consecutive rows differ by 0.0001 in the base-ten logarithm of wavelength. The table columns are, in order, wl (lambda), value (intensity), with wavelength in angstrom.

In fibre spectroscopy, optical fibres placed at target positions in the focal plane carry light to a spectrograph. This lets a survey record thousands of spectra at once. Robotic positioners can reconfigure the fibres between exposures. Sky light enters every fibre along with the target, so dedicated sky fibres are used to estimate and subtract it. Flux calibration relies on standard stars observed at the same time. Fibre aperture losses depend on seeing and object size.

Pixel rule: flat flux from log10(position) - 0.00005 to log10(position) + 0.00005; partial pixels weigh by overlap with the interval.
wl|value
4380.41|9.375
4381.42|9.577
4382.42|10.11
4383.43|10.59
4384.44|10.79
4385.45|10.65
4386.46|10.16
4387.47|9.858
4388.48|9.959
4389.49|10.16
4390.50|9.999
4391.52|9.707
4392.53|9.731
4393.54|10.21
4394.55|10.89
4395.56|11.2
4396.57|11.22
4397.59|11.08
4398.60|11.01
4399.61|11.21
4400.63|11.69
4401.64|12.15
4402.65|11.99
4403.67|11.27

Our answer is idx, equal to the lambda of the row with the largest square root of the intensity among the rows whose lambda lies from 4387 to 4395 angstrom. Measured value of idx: 4394.55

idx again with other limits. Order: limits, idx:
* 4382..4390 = 4384.44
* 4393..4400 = 4396.57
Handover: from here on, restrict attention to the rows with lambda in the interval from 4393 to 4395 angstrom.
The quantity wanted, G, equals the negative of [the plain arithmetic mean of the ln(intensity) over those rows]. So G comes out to -2.36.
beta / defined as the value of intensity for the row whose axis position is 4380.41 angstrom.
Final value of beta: 9.375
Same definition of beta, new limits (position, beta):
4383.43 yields 10.59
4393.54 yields 10.21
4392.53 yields 9.731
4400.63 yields 11.69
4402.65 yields 11.99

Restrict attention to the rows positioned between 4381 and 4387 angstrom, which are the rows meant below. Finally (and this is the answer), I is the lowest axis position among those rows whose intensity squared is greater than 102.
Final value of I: 4382.42 angstrom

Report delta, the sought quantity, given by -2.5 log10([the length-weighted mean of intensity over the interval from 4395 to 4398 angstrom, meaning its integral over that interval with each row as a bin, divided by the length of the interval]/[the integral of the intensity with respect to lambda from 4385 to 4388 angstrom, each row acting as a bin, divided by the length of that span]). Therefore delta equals -0.10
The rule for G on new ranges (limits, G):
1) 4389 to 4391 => -2.31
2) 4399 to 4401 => -2.44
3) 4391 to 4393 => -2.27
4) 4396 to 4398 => -2.41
